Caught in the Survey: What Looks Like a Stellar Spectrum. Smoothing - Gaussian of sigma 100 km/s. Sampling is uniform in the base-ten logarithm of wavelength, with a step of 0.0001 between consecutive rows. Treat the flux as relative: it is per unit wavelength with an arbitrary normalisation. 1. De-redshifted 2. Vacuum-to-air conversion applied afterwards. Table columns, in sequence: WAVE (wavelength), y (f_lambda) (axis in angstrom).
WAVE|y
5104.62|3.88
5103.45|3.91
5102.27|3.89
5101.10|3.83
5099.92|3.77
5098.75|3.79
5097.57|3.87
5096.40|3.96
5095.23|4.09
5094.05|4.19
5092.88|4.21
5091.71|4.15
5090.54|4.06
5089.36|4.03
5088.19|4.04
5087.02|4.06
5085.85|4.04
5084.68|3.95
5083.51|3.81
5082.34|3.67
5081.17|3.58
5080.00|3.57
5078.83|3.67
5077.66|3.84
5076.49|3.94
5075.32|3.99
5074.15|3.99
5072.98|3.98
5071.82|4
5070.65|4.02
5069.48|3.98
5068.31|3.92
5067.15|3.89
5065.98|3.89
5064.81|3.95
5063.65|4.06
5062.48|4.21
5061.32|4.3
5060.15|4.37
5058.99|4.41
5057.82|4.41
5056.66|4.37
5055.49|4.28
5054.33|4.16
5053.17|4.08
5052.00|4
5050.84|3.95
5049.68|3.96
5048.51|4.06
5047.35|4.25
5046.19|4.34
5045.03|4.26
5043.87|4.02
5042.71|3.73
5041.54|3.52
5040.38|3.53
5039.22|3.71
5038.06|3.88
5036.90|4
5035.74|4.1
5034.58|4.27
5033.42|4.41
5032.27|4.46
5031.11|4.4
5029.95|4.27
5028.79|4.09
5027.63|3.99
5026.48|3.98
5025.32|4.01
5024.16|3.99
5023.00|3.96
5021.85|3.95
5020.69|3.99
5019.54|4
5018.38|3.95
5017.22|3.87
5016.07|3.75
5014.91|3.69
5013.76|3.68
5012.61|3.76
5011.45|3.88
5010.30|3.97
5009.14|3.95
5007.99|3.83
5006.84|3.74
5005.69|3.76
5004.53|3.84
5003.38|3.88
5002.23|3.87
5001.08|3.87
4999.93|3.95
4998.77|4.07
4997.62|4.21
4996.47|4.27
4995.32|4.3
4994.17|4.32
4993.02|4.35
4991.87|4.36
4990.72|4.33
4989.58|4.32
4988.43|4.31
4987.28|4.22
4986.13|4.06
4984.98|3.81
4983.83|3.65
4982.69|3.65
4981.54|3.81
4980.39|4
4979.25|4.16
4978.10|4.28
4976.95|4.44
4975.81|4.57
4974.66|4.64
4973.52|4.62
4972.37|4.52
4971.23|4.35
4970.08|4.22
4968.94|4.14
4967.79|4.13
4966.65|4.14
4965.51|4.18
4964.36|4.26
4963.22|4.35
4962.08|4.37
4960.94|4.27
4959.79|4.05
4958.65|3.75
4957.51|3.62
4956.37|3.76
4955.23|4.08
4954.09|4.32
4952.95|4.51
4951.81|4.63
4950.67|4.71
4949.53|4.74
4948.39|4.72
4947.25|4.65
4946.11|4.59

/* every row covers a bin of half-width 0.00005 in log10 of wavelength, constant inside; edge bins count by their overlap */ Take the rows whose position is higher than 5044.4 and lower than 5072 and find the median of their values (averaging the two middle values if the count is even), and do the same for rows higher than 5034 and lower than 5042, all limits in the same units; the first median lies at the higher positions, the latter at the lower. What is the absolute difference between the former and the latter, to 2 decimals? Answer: 0.19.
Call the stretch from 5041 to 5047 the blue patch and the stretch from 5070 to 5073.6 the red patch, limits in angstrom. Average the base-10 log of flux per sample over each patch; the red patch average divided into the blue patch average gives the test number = 0.99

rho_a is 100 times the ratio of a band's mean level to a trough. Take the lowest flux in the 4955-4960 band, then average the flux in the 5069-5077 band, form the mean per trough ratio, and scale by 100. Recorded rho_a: 110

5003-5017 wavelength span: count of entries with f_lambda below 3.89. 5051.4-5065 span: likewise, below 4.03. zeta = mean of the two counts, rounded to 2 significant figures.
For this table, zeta 6.0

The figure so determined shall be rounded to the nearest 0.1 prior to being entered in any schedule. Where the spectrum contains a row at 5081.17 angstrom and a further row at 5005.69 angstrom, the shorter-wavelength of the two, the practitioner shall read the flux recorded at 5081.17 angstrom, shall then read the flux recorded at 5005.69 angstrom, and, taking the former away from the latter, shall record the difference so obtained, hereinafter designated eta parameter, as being 0.2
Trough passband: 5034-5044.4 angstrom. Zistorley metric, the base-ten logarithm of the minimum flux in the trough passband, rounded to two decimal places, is 0.55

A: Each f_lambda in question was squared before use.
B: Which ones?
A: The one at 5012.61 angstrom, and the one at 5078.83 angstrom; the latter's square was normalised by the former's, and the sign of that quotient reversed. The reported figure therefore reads -0.95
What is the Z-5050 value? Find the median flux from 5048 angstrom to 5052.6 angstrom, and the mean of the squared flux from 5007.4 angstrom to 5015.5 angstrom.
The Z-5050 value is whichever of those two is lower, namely 3.98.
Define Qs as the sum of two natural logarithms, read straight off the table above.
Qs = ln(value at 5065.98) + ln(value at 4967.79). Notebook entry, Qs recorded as 2.78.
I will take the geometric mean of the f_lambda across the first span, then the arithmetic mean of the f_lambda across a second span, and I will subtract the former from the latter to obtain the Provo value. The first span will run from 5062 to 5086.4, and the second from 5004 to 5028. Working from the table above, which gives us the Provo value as -0.02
